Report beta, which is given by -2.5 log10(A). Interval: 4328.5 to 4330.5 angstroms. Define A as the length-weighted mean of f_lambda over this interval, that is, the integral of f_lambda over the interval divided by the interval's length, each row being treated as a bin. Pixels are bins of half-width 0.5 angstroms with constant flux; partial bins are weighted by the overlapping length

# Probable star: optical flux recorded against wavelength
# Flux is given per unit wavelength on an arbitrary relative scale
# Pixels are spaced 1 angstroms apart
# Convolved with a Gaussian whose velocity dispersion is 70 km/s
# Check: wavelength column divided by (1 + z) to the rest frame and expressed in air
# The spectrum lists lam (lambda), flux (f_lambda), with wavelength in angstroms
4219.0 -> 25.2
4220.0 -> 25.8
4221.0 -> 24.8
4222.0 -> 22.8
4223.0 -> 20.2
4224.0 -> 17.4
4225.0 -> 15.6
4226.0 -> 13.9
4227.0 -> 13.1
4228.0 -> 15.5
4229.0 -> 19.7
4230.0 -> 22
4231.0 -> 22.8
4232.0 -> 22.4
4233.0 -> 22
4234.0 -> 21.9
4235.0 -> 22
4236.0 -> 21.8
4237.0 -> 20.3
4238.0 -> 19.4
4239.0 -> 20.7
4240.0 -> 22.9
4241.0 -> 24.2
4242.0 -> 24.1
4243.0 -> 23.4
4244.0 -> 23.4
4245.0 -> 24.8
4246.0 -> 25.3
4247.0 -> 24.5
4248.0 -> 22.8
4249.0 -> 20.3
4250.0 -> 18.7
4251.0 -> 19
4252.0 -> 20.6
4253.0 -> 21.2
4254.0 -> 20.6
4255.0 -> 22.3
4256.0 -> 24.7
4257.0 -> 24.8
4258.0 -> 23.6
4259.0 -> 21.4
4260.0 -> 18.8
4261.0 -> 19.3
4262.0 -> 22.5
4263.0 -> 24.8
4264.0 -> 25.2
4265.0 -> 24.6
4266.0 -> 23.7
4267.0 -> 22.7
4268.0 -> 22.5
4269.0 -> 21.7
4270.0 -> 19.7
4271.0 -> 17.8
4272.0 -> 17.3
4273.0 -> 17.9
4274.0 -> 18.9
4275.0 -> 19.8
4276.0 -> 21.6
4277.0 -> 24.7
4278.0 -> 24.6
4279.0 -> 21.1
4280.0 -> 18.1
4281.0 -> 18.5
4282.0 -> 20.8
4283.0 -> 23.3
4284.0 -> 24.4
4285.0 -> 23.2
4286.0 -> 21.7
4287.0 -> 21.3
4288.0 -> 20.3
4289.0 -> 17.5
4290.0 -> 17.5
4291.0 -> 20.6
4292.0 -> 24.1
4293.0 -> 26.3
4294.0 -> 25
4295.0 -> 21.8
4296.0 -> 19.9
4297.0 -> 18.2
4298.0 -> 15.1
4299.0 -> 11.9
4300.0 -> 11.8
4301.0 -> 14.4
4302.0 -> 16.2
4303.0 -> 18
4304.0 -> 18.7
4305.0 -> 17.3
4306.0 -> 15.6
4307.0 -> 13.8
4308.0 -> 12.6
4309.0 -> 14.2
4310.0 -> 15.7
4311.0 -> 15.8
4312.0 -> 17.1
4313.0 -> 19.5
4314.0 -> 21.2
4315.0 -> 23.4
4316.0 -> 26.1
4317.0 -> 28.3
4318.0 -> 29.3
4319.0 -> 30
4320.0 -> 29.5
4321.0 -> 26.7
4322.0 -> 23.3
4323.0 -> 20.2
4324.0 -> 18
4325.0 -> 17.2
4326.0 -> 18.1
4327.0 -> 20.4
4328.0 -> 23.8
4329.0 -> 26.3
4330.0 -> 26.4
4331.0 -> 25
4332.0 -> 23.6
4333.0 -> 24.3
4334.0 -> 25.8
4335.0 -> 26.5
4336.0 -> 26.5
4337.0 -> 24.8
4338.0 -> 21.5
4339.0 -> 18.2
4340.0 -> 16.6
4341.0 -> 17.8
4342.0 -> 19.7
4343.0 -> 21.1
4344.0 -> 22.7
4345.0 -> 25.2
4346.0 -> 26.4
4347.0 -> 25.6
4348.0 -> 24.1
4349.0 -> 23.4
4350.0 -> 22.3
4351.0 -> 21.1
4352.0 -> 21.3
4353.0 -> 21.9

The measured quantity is -3.55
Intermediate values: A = 26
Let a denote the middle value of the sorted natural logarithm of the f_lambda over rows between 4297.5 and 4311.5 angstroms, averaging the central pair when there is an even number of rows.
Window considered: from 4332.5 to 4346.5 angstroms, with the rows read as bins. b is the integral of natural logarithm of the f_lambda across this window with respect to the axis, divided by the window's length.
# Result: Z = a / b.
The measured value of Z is 0.88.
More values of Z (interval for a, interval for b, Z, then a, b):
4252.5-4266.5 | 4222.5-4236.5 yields 1.07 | 3.14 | 2.94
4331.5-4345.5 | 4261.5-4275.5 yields 1.03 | 3.14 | 3.05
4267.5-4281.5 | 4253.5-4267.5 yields 0.96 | 2.98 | 3.12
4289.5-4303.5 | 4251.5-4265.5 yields 0.93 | 2.90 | 3.11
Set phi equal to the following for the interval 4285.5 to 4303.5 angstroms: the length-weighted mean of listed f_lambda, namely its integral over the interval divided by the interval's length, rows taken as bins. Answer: 19.0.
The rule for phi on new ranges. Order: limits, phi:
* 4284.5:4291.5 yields 20.3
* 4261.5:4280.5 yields 21.5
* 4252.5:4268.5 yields 22.7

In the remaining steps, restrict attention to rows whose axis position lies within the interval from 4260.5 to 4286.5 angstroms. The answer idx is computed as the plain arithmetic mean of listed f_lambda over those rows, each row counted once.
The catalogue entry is 21.6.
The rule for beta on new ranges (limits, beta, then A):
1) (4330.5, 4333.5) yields -3.46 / 24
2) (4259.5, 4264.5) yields -3.36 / 22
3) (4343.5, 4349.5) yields -3.48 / 25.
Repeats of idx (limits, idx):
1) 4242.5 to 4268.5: 22.5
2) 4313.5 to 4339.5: 24.0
